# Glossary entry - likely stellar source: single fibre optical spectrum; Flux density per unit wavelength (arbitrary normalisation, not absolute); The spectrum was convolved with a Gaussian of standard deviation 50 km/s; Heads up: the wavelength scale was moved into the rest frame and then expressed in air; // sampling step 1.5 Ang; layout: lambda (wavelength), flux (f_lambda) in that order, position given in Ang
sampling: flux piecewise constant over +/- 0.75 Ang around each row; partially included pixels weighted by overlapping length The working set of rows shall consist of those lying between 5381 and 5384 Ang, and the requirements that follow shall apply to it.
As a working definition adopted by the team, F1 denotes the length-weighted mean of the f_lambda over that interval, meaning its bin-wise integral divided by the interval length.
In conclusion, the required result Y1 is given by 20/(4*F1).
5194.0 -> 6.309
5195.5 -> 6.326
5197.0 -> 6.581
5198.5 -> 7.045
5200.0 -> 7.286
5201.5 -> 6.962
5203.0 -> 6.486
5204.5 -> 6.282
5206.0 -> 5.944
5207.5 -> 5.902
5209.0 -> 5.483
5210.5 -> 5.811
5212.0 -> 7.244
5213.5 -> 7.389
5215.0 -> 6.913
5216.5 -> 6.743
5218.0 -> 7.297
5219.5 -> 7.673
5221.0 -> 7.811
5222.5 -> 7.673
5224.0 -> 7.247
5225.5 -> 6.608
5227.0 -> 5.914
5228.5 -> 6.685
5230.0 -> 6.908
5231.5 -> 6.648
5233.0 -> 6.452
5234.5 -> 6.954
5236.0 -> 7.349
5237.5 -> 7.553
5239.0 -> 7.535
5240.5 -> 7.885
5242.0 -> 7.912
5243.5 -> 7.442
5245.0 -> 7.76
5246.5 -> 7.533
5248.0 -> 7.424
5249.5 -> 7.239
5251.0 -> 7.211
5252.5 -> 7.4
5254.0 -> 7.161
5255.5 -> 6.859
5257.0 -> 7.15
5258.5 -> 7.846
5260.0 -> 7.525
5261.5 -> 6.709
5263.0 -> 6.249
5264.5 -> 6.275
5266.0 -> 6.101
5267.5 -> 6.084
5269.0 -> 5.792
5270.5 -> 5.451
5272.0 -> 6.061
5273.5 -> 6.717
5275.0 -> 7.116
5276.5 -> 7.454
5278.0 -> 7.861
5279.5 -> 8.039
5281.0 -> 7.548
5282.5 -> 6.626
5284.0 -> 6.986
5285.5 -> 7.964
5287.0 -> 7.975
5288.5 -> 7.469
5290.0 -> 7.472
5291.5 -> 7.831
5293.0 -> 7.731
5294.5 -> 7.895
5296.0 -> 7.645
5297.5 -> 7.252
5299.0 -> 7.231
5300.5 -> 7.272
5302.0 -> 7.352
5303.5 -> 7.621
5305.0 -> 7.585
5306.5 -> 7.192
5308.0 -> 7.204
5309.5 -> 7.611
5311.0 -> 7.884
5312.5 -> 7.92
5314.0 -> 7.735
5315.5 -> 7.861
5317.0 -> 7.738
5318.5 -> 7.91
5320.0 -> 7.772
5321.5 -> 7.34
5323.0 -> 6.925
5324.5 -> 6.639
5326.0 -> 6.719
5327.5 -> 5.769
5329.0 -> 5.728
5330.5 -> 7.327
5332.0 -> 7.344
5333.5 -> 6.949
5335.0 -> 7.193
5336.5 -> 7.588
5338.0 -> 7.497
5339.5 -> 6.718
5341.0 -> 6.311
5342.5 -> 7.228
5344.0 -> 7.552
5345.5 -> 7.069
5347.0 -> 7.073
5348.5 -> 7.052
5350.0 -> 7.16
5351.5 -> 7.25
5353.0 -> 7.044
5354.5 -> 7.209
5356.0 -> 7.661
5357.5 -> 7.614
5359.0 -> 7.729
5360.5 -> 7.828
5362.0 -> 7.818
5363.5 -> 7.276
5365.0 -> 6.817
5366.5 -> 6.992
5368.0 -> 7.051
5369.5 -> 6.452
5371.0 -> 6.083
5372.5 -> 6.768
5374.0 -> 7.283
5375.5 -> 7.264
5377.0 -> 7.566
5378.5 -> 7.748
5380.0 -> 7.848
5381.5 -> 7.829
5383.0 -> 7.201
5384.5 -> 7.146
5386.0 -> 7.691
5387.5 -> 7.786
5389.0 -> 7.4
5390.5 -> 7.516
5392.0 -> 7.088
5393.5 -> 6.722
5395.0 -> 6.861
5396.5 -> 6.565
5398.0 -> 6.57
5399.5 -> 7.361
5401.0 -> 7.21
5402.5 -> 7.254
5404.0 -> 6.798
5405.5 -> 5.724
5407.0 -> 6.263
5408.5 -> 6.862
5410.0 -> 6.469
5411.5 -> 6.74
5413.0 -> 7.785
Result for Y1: 0.67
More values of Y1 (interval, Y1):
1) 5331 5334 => 0.70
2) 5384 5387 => 0.67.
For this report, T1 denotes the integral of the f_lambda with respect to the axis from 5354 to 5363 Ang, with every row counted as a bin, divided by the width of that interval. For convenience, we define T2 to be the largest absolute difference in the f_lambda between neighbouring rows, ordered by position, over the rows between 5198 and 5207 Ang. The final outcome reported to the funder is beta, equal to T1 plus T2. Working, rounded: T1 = 7.65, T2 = 0.48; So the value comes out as 8.12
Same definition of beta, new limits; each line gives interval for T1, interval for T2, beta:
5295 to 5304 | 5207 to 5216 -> 8.84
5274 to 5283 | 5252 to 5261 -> 8.14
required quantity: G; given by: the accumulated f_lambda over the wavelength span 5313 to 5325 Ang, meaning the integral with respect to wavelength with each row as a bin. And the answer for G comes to 90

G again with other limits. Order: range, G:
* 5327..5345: 125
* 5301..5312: 82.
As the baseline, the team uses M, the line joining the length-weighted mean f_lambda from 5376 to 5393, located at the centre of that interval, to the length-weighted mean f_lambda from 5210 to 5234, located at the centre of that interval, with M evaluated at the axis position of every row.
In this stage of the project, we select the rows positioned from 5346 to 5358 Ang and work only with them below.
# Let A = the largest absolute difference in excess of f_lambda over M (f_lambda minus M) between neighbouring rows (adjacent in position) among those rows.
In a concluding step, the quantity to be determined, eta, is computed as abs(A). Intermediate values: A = 0.4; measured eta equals 0.4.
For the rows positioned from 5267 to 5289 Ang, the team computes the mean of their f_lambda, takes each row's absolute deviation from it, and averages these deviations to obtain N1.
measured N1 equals 0.7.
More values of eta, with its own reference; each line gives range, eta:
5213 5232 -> 0.8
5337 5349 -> 0.9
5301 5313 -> 0.4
